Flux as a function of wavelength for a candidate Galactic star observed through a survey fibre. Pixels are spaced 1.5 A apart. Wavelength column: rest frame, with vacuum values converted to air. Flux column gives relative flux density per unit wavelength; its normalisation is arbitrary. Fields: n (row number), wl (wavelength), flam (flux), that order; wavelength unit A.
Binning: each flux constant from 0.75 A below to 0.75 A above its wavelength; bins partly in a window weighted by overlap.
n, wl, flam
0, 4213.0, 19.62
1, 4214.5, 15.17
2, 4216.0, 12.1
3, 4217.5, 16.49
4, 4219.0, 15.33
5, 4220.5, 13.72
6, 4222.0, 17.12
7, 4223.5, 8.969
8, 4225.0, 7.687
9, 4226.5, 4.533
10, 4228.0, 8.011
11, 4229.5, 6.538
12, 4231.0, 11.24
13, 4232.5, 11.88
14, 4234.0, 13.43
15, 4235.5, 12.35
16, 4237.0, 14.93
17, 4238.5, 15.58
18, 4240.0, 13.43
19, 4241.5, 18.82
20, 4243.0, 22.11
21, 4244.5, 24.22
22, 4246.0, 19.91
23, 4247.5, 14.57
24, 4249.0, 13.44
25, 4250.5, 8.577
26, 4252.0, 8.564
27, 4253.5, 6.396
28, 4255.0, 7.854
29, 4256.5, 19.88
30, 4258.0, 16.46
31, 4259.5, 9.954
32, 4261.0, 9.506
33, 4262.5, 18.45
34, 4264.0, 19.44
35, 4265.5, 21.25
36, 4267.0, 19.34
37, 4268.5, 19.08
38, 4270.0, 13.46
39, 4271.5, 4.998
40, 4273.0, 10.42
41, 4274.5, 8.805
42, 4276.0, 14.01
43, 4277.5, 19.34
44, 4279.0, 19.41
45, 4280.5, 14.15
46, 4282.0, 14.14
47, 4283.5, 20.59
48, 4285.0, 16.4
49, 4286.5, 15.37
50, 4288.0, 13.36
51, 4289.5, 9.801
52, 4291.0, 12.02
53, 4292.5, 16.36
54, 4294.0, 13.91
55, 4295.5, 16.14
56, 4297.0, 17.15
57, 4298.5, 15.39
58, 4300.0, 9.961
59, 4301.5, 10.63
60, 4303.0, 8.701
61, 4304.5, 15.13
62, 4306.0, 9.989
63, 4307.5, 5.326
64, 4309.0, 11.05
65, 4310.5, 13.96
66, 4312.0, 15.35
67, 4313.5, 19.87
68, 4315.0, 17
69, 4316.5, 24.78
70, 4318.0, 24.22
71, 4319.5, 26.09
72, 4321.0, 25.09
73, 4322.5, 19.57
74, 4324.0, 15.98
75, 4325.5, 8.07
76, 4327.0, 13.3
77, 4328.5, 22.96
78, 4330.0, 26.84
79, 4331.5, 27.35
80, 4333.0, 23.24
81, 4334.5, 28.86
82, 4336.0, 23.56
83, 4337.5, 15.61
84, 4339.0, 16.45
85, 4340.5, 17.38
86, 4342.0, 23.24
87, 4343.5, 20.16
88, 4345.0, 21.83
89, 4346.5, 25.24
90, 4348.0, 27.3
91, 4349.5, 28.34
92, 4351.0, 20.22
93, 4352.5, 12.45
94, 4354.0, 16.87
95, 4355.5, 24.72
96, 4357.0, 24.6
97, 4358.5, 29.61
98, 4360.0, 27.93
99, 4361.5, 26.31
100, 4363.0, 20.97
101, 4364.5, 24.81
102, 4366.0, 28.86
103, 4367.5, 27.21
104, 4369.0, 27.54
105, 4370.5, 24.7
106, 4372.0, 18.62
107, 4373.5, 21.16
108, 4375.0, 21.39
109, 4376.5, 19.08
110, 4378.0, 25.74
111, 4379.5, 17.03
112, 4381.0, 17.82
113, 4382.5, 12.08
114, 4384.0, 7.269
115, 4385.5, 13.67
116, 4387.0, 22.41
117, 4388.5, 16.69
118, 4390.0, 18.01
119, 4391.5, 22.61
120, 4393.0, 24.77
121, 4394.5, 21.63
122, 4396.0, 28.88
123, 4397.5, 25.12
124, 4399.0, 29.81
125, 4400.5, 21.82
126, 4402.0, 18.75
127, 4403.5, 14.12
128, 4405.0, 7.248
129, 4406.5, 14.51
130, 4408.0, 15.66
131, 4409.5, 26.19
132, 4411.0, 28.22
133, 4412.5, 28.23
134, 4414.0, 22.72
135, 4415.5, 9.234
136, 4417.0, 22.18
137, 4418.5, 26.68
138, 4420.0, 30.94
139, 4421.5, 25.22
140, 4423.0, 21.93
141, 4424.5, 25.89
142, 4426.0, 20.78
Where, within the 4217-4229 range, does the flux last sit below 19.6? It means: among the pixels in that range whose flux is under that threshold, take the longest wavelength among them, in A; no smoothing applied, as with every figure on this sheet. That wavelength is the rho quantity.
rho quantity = 4228.0 A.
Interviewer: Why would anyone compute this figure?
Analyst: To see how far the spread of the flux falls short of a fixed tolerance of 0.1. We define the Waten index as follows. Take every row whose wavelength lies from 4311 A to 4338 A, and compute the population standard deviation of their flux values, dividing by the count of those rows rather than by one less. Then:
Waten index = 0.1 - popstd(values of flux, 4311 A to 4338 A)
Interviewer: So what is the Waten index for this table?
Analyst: -5.4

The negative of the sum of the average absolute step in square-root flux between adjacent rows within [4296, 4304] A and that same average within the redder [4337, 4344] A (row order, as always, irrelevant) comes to -0.65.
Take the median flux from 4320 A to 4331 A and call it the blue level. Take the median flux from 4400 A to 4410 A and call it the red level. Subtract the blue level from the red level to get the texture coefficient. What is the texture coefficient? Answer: -3.9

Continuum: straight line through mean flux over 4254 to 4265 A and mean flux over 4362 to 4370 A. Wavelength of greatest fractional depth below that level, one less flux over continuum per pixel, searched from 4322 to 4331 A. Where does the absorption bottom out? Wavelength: 4325.5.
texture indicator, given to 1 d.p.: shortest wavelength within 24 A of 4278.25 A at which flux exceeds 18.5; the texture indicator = 4256.5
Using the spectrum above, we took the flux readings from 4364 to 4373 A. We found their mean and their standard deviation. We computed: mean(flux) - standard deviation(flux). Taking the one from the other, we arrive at 22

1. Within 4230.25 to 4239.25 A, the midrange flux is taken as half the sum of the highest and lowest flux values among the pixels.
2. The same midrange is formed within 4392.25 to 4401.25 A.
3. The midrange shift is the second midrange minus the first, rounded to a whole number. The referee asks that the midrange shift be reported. 12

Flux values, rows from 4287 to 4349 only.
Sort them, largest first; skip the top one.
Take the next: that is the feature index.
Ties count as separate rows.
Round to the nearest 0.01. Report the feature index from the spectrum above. 27.35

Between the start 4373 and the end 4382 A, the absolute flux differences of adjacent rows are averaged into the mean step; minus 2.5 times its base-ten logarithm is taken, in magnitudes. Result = -1.43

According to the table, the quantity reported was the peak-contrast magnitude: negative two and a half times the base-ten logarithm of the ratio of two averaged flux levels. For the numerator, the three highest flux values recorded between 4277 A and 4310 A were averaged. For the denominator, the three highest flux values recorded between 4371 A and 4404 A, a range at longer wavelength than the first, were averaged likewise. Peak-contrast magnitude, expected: 0.4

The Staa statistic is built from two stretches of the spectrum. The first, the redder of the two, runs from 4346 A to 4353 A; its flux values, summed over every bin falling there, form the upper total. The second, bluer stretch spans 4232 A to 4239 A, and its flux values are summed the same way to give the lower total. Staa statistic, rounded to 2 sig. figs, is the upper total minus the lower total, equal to 45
